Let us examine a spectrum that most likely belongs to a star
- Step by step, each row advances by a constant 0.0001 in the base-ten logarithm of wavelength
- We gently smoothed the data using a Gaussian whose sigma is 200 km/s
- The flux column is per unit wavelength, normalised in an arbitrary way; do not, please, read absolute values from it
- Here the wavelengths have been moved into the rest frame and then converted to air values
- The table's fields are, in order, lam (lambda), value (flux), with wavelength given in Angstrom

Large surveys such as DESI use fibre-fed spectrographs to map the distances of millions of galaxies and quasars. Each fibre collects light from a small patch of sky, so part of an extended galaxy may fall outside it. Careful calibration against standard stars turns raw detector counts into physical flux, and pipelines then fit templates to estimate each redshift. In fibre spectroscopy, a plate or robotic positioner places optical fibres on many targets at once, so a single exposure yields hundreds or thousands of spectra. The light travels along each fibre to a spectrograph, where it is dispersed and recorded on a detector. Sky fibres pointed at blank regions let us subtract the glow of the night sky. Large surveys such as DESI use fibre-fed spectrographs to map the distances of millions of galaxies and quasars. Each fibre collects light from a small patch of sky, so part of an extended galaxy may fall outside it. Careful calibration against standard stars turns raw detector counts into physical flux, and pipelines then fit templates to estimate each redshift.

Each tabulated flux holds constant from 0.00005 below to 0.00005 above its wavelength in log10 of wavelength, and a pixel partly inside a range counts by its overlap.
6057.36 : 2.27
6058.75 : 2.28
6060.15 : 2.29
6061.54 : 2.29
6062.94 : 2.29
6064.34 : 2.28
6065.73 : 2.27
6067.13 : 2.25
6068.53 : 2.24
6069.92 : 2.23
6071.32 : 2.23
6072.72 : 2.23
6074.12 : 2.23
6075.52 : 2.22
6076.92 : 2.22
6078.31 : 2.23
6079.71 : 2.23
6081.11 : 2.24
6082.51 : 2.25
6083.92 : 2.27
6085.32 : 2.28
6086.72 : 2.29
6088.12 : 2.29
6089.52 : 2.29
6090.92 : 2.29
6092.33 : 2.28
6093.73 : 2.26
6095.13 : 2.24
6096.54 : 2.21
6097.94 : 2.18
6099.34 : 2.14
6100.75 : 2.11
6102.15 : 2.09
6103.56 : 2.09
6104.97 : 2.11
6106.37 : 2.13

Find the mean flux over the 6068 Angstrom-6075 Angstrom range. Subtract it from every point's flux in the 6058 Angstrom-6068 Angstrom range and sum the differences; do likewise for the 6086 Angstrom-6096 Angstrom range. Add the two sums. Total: 0.6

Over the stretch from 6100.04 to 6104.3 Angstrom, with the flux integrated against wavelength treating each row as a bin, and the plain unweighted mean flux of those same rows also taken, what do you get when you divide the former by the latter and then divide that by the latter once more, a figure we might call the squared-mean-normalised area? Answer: 2.0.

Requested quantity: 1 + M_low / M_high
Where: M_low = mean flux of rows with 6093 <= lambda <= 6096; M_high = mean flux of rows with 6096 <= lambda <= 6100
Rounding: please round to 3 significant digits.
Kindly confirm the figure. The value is 2.03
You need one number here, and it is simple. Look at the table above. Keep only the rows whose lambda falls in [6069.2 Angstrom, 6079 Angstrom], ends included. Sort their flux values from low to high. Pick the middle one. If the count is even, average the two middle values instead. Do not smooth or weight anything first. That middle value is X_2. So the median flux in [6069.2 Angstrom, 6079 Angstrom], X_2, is 2.23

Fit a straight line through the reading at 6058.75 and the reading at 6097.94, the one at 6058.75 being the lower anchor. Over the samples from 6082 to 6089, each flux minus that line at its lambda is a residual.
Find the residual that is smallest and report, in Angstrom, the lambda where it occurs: 6082.51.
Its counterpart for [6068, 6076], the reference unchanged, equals 6069.92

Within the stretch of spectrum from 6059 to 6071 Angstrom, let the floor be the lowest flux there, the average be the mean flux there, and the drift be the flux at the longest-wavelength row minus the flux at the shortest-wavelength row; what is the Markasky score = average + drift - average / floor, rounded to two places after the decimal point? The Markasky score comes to 1.19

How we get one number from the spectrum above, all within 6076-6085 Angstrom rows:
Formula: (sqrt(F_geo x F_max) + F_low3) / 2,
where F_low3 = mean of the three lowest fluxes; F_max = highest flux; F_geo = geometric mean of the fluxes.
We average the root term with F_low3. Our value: 2.24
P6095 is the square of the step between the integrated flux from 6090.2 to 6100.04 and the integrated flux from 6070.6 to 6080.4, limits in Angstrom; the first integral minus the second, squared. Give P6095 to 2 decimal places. 0.01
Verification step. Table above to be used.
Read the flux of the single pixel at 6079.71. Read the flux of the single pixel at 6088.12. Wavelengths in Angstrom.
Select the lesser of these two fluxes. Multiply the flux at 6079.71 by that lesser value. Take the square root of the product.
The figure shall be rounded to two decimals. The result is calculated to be 2.23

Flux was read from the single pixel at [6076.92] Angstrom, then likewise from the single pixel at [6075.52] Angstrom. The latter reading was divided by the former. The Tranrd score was 1.000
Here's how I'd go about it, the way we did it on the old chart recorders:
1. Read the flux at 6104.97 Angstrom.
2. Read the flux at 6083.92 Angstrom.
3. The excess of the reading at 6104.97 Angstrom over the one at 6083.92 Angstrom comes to -0.16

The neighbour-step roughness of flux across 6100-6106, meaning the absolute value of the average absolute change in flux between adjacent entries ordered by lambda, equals 0.013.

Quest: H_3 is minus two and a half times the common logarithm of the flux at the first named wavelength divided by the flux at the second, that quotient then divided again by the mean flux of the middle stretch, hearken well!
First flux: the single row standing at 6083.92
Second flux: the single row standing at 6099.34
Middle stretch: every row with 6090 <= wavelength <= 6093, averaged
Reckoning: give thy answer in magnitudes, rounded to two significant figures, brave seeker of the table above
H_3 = 0.83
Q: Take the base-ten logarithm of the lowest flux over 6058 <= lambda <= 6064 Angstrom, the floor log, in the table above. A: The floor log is 0.358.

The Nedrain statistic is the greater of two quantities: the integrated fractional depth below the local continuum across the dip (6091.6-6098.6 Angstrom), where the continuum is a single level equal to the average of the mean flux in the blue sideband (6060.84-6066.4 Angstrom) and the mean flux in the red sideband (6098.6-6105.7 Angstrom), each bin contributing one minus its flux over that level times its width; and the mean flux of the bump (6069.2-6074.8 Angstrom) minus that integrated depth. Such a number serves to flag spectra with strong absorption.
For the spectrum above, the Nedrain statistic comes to 2.35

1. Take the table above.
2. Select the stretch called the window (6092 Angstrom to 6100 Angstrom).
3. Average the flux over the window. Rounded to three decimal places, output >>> 2.218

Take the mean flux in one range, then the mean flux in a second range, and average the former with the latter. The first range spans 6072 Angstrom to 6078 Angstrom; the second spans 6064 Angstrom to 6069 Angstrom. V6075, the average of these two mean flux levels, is 2.24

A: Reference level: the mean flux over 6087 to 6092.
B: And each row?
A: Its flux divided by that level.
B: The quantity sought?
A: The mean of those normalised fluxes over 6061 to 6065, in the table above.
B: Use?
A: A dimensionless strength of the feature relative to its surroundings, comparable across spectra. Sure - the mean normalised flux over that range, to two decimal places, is 1.00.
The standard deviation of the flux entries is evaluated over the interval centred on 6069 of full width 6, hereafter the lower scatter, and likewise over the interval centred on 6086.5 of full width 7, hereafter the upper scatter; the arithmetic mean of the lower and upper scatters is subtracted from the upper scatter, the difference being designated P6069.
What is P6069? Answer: 0.000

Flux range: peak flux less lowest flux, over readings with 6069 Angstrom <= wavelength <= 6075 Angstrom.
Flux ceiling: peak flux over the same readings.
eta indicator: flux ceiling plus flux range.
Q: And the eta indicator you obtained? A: 2.230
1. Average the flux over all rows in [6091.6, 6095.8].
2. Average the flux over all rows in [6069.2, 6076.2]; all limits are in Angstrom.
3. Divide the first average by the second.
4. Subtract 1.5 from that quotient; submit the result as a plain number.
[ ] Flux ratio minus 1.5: -0.486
